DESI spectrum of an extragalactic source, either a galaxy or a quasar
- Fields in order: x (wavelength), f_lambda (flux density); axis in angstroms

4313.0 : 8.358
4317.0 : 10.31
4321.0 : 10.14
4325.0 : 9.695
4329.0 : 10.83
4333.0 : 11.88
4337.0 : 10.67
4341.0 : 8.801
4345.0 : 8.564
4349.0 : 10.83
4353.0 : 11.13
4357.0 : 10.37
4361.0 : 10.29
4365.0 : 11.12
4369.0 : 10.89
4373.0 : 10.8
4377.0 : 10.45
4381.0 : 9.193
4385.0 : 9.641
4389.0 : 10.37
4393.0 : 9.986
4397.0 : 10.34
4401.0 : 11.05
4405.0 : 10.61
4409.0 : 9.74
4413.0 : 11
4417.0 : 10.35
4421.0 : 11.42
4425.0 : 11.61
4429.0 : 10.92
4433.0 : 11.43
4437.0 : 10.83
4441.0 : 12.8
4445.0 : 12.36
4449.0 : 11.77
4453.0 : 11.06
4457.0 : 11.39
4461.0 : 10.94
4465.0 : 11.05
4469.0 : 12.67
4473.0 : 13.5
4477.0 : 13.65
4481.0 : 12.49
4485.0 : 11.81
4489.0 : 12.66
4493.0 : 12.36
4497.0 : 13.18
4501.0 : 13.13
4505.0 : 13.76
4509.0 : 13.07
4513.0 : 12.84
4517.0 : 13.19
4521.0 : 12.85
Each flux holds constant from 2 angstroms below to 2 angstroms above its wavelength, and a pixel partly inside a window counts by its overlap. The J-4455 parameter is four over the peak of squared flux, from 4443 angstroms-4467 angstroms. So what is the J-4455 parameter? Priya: 0.0262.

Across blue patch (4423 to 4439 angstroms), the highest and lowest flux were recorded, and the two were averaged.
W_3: 11.2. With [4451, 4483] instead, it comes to 12.3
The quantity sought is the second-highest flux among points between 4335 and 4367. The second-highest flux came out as 11.12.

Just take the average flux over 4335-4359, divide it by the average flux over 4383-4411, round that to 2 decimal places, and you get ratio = 0.98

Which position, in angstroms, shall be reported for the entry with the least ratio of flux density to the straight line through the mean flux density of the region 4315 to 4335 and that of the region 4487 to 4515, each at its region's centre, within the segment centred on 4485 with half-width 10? 4485.0 angstroms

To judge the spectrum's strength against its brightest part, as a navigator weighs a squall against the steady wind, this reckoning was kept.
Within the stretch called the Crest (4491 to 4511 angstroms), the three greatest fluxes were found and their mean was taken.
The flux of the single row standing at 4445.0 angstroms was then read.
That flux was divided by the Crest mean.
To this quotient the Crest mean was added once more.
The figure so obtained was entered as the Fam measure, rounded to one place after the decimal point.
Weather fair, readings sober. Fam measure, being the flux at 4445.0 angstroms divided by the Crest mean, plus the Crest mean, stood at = 14.3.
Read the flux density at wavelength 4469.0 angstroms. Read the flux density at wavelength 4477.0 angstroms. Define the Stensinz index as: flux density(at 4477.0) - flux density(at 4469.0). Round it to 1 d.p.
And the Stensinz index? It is 1.0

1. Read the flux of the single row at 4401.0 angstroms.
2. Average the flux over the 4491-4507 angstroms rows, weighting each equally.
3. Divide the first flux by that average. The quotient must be 0.84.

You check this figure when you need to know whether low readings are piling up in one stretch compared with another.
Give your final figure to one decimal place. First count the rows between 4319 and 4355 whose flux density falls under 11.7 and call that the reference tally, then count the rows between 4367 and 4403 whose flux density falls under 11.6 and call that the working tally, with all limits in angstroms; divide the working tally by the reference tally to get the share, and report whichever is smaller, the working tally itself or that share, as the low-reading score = 1.1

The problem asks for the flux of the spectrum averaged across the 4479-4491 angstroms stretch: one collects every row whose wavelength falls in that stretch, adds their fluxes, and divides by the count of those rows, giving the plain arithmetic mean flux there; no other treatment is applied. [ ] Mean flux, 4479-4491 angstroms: 12.3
